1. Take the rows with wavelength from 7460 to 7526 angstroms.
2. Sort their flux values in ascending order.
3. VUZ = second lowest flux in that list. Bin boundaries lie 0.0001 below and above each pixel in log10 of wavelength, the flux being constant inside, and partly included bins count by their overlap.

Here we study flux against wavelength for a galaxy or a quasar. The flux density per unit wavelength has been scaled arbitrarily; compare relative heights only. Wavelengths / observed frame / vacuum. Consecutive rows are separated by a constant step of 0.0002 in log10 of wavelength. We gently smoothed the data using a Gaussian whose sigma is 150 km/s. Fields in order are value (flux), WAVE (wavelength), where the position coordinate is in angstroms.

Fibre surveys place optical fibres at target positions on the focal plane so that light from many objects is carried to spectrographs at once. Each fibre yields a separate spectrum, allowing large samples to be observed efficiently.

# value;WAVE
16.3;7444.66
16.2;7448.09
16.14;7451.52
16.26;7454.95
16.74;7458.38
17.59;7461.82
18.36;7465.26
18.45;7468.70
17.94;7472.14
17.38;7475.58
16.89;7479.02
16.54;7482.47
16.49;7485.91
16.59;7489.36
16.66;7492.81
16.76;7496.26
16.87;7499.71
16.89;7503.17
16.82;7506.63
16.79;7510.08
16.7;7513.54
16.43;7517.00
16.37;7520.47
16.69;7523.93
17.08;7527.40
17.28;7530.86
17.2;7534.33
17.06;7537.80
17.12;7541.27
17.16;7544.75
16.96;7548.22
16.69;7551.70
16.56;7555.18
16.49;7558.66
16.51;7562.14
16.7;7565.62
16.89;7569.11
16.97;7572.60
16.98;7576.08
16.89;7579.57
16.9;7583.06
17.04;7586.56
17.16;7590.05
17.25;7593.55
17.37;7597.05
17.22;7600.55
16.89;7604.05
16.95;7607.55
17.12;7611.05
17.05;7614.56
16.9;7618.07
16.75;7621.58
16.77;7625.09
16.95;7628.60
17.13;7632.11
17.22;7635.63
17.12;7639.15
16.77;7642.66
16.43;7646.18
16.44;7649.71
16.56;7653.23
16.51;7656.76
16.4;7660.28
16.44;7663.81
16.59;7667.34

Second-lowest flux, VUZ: 16.43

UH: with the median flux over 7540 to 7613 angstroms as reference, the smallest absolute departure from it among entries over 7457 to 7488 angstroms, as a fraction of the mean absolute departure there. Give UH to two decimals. 0.10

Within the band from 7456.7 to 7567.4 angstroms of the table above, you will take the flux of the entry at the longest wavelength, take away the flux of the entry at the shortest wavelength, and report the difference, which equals 0.0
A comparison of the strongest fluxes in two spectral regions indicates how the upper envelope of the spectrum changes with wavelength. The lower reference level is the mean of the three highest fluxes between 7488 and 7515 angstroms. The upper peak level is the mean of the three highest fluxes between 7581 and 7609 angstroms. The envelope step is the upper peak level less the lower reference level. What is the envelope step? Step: 0.42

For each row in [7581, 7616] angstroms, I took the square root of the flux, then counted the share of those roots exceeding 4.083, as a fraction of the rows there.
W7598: 1.00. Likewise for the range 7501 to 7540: 0.82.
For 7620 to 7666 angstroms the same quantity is 0.54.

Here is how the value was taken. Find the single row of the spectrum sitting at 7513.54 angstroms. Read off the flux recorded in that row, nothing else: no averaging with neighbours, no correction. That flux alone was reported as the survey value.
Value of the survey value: 16.7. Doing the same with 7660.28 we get 16.4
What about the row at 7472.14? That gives 17.94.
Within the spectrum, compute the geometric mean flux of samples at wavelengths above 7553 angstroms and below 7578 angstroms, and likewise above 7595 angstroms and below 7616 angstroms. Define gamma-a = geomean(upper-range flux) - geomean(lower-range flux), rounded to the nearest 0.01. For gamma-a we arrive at 0.37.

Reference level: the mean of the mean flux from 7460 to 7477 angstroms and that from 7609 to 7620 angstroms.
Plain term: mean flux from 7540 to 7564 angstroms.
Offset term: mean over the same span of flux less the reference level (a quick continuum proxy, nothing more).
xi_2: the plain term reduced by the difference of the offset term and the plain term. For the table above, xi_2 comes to 34.3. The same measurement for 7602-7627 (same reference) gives 34.4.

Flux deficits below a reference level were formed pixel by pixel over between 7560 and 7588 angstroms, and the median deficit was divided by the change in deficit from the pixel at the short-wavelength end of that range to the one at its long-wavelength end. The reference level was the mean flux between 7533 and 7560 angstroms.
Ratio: -0.02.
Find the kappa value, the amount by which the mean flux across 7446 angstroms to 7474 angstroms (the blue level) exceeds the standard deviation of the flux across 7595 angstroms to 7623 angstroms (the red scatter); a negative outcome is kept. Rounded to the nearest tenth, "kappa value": 17.0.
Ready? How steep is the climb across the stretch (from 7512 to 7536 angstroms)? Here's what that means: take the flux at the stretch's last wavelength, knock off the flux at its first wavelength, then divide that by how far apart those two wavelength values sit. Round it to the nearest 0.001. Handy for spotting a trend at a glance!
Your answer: 0.024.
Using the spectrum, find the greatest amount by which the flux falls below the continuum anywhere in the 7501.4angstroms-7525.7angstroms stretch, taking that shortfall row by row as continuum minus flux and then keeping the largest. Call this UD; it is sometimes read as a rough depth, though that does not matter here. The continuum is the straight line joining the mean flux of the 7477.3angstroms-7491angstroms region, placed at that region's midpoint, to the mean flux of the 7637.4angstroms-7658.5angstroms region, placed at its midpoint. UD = 0.26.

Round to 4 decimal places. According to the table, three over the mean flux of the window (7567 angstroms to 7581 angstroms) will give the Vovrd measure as 0.1772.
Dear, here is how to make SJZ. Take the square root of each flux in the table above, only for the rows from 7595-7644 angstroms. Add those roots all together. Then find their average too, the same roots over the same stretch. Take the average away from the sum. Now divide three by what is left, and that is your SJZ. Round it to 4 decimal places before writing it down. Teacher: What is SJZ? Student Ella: 0.0559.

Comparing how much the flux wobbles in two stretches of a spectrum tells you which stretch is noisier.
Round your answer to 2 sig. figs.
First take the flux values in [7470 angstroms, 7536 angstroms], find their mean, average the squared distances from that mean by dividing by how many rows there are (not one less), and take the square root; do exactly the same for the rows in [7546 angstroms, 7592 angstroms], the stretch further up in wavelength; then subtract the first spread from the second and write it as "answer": -0.17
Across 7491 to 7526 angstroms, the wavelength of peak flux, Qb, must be 7503.17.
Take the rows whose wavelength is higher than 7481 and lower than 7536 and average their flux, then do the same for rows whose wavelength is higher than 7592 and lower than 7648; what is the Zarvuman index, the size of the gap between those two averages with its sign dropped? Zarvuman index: 0.23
